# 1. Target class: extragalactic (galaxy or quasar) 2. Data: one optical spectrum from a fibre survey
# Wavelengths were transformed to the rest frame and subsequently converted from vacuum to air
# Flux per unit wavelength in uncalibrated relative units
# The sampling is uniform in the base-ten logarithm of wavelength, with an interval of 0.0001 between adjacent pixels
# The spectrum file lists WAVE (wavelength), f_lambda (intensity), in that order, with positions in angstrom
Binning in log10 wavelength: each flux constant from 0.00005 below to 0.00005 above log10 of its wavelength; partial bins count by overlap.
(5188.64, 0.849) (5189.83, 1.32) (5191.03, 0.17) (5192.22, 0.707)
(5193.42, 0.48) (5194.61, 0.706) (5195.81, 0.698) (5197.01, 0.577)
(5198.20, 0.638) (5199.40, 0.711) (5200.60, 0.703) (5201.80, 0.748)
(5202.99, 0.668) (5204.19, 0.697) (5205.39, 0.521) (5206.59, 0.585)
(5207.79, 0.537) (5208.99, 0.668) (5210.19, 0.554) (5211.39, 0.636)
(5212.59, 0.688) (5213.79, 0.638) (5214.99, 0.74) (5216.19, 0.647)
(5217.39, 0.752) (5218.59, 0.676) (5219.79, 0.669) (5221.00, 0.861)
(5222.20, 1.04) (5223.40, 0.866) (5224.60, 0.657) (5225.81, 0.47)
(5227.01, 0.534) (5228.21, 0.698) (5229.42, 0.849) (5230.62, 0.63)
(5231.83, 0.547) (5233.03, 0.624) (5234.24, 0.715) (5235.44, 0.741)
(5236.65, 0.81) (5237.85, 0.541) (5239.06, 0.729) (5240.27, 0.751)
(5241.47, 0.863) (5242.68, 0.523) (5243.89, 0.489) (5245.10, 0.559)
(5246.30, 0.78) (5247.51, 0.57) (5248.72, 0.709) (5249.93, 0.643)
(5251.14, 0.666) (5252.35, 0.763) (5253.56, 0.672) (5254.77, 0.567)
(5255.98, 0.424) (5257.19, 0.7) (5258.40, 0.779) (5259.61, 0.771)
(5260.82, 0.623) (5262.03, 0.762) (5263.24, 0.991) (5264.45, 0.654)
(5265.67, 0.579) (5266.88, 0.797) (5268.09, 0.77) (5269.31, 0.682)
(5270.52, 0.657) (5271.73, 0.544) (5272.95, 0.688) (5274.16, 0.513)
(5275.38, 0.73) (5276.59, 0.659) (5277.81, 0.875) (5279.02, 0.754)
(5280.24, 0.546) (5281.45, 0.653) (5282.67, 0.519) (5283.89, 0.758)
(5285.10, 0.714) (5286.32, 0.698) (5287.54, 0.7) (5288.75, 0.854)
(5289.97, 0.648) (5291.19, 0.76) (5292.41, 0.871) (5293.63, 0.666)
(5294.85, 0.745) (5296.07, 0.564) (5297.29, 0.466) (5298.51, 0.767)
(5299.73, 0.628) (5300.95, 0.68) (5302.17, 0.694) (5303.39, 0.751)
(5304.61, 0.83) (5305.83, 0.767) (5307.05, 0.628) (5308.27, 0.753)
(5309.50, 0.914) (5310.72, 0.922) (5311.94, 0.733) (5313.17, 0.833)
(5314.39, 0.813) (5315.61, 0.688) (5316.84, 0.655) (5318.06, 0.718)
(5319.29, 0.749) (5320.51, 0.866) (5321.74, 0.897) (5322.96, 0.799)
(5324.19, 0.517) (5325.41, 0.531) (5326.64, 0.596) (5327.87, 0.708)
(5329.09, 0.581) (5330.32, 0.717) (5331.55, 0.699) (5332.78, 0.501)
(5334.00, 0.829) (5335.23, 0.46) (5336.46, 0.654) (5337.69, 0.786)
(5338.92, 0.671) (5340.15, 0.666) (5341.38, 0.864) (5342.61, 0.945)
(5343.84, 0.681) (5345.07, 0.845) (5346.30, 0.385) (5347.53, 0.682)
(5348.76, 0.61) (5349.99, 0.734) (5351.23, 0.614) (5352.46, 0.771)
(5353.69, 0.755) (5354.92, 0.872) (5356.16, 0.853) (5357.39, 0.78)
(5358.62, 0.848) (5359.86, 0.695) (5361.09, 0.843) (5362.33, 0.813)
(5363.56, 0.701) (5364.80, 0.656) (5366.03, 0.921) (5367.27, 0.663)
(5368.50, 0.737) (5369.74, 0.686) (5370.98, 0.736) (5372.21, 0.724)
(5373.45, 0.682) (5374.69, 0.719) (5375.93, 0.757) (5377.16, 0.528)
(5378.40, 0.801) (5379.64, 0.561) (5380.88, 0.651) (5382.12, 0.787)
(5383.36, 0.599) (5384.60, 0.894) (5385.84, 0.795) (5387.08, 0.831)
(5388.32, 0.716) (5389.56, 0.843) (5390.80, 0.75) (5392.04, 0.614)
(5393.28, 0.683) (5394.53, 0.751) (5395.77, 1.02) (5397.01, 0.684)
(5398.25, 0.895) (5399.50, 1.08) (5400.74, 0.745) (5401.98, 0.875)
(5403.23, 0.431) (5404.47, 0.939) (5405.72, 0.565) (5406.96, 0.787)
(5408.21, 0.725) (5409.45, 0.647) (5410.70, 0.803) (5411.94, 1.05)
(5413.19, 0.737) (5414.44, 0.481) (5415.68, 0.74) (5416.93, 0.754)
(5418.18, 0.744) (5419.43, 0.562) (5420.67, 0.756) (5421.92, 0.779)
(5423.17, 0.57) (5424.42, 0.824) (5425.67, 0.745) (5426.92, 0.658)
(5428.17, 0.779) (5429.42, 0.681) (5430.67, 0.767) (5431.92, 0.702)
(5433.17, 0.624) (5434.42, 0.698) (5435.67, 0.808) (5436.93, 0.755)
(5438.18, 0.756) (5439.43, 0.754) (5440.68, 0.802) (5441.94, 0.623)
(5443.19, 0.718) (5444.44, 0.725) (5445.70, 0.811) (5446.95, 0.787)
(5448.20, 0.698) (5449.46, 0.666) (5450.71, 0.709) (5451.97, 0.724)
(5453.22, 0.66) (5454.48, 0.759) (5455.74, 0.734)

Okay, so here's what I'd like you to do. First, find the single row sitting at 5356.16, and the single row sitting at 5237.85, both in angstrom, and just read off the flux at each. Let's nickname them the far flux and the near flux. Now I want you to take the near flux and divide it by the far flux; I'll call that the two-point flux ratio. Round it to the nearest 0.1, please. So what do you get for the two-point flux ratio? 0.6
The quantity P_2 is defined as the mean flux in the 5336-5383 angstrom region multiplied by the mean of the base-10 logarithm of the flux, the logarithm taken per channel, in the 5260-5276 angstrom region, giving -0.121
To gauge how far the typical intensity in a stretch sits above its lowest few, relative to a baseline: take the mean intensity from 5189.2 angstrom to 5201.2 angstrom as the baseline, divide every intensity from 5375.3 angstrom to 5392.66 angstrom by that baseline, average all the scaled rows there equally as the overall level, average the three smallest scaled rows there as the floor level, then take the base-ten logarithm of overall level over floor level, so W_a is 0.109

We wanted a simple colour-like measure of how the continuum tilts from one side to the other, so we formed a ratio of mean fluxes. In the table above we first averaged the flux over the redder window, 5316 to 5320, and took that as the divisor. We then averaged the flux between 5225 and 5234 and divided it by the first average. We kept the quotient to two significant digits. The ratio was 0.88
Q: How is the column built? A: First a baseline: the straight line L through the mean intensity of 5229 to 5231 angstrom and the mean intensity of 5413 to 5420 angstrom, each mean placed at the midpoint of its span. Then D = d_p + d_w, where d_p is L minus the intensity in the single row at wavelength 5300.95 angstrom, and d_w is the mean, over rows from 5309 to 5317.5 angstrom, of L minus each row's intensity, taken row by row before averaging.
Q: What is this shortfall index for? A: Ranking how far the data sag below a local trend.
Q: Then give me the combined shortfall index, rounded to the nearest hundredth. -0.05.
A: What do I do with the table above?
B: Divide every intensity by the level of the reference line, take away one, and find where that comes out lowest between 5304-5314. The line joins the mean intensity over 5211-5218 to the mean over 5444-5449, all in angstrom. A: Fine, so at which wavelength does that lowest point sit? 5307.05 angstrom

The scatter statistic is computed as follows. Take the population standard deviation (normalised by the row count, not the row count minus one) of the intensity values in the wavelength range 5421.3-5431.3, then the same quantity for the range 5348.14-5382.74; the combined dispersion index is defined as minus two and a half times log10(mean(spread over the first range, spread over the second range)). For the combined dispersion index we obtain 2.68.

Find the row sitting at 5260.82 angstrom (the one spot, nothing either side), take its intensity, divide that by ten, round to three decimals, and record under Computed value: 0.062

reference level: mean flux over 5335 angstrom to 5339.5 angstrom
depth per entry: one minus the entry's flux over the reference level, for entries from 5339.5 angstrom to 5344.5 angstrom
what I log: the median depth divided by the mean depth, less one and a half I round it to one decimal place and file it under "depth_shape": -0.6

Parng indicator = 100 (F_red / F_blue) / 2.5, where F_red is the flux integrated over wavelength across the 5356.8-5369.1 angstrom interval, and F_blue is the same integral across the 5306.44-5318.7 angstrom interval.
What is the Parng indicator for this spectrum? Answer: 40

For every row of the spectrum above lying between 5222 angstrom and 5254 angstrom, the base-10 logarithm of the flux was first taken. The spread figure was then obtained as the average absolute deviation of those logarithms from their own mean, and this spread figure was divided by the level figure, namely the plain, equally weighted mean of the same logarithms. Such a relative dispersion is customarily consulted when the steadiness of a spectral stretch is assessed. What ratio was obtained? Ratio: -0.39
